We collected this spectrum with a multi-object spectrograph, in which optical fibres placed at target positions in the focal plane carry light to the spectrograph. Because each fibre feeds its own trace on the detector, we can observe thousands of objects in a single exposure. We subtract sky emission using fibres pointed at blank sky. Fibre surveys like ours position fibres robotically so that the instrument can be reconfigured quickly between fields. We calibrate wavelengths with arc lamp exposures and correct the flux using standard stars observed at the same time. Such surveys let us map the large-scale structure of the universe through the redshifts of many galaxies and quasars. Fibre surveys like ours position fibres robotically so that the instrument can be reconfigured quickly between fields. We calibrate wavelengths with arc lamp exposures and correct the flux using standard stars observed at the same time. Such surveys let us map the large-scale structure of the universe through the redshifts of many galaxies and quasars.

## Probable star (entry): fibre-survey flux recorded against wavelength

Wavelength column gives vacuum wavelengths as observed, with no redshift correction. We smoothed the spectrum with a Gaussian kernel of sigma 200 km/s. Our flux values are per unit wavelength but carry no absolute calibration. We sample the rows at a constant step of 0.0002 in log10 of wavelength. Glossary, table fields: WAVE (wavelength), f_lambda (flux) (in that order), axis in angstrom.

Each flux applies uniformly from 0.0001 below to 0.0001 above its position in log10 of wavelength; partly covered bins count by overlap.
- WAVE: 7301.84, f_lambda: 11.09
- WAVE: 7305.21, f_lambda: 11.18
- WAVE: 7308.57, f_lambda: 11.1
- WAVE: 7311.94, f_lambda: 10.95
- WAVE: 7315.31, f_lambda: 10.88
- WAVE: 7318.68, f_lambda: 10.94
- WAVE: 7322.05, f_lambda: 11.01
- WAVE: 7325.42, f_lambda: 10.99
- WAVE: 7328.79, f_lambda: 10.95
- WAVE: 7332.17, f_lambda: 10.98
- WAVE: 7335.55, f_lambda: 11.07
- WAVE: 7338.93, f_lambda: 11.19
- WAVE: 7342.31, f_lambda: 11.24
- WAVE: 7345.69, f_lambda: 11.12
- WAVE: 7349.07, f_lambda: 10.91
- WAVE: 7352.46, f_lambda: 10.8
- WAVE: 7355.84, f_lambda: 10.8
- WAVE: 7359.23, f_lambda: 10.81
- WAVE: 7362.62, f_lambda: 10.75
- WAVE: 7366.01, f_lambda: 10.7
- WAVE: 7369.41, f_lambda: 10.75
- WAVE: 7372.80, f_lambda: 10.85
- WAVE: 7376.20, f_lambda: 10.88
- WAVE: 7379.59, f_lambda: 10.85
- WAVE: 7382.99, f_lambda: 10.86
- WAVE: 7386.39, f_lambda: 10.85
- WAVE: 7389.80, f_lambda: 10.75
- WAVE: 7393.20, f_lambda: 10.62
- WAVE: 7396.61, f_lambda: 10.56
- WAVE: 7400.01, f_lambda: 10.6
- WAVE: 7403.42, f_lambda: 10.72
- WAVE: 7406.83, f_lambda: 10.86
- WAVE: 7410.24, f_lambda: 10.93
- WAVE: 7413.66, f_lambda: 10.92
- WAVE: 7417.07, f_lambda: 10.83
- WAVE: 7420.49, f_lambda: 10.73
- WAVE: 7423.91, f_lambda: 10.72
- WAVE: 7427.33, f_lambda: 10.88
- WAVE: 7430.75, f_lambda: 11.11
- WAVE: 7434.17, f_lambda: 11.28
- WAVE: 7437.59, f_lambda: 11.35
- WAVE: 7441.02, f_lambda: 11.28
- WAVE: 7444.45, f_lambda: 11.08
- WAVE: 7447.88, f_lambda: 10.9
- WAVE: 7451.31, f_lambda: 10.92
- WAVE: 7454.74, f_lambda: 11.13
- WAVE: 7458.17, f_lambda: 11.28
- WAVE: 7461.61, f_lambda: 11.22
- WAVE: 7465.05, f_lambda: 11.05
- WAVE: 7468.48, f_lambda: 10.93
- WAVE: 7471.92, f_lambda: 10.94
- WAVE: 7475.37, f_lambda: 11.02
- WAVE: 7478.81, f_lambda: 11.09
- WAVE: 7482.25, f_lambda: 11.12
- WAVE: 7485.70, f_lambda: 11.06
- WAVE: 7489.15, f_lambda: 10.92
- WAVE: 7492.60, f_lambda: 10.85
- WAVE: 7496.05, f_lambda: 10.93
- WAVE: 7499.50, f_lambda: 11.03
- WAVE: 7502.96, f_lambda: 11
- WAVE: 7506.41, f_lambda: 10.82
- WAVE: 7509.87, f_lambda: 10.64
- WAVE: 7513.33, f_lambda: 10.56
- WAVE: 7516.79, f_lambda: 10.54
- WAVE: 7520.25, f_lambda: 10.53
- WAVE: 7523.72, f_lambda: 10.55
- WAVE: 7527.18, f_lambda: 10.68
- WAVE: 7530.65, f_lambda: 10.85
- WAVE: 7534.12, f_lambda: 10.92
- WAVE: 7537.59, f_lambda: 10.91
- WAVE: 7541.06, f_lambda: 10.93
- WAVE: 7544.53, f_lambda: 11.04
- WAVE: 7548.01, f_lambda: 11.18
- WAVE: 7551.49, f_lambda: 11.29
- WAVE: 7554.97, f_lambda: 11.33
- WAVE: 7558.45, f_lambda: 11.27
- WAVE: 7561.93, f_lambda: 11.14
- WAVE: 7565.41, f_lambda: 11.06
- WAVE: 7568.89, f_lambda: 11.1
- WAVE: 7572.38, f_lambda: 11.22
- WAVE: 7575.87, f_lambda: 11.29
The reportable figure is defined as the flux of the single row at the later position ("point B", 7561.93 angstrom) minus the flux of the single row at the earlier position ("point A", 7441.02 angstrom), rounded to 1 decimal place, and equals -0.1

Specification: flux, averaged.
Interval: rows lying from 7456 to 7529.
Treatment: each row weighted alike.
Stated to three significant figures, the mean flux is 10.9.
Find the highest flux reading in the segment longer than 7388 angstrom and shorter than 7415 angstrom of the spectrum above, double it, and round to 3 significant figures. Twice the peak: 21.9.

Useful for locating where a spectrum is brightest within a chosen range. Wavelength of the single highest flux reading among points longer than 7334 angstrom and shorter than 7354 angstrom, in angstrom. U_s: 7342.31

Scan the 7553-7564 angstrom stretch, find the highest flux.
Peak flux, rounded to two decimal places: 11.33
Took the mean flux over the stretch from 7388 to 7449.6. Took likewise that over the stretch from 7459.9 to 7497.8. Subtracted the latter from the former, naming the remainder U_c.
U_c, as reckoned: -0.12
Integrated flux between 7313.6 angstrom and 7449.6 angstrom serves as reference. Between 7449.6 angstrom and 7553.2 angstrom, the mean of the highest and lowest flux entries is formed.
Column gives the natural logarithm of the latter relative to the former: -4.9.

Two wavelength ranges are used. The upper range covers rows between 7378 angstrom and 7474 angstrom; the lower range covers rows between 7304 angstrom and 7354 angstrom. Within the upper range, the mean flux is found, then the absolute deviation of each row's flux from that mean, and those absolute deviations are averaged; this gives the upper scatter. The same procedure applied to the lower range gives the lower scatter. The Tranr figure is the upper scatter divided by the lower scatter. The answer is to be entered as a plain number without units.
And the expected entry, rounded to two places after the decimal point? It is 1.64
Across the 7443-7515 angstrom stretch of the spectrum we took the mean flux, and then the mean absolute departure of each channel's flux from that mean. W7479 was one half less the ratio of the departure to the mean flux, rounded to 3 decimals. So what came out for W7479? 0.488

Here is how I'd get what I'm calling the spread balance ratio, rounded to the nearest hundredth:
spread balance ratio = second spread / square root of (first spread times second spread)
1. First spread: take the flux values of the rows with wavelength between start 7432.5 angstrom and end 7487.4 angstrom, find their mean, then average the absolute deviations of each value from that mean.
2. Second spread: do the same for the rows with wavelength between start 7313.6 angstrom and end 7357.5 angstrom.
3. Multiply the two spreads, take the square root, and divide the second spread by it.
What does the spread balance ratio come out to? 0.94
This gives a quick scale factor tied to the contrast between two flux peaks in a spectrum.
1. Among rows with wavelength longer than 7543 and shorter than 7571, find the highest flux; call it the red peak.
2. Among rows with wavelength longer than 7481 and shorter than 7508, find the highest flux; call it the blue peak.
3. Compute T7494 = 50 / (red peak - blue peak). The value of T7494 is 238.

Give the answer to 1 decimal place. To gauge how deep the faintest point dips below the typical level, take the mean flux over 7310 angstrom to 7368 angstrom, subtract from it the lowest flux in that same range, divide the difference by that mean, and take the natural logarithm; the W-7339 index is -3.8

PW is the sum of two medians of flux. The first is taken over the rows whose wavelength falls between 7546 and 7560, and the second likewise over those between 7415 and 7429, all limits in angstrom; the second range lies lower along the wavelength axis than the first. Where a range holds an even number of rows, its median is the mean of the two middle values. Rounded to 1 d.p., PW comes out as 22.1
